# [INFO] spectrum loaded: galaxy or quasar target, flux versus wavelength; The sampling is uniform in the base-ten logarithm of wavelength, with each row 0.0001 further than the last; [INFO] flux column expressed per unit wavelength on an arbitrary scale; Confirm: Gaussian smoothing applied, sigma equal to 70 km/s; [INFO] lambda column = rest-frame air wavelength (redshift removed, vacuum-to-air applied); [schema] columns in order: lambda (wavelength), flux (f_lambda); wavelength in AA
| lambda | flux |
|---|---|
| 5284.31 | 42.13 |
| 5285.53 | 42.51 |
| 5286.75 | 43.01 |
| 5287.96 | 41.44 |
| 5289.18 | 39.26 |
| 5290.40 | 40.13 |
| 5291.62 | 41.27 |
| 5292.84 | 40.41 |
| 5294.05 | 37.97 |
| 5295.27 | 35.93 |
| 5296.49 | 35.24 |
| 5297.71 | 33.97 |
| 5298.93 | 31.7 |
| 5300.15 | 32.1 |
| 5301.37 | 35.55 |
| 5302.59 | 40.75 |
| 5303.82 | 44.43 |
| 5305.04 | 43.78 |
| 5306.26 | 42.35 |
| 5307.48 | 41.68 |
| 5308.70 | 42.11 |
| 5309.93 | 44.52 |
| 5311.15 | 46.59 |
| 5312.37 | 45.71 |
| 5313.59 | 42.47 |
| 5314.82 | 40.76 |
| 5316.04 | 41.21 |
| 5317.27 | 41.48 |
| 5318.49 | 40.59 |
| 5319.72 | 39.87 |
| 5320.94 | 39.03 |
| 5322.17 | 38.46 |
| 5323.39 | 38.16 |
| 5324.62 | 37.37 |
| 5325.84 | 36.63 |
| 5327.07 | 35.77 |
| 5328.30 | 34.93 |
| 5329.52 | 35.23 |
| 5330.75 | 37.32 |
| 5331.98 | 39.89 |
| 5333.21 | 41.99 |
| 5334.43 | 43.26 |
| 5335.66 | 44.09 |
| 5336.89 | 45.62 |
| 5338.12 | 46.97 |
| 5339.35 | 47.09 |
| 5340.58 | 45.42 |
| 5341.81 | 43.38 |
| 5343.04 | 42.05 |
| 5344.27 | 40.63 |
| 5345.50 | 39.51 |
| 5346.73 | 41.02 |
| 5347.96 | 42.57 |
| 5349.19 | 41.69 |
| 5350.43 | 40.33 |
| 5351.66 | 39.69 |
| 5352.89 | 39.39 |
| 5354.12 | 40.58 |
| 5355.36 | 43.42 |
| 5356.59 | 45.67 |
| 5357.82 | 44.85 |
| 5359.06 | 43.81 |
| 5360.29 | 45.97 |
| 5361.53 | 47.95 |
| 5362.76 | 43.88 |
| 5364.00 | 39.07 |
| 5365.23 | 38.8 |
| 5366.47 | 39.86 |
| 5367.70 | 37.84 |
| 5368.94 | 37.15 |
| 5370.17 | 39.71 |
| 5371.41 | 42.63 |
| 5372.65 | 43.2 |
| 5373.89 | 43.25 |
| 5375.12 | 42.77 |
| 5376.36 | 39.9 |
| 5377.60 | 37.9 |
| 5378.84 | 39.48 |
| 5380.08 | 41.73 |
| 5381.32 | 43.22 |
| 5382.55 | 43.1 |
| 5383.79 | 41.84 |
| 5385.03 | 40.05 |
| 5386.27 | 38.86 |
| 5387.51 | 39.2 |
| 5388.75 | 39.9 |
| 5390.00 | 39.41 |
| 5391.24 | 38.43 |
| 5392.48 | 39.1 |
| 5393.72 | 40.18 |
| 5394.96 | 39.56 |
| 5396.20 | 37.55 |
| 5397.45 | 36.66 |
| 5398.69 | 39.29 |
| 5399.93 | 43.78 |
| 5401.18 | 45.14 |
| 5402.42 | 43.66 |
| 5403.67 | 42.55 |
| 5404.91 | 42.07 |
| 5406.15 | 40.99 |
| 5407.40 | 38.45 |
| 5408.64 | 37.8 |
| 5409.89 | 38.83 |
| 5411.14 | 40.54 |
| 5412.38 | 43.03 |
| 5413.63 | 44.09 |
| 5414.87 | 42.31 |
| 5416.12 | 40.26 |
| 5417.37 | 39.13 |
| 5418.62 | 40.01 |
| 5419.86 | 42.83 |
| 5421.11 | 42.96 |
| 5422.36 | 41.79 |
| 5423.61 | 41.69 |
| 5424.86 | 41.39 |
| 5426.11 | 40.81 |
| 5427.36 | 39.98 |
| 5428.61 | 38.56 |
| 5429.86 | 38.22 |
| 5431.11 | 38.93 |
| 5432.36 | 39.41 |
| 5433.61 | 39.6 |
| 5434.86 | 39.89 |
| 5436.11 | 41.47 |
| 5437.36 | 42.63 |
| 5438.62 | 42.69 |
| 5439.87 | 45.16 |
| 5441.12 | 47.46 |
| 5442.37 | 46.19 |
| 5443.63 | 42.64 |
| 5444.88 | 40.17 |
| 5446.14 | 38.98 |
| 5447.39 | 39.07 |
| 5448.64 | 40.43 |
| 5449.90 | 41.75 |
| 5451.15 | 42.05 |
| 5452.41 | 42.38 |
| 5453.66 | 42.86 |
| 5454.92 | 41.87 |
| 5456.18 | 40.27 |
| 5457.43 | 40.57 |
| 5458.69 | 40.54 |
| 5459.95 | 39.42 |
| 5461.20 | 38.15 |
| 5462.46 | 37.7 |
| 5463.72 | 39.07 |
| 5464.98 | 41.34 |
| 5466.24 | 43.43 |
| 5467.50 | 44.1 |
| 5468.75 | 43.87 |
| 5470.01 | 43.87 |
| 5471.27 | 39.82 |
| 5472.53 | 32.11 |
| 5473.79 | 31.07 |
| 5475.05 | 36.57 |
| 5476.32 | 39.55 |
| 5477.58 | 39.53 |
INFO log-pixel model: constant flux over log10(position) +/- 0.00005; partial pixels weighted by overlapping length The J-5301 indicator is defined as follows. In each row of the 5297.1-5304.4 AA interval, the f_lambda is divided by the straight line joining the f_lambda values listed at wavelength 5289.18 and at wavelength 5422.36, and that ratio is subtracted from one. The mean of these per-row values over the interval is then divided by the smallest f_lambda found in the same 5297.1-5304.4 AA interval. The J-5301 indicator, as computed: 0.0025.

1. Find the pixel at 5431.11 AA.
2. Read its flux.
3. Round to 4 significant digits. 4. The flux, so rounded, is 38.93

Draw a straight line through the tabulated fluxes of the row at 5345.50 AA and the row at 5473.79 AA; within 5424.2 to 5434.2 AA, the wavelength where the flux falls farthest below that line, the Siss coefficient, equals 5429.86 AA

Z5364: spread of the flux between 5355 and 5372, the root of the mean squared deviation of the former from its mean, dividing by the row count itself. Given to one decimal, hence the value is 3.3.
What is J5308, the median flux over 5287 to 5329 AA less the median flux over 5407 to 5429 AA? -0.4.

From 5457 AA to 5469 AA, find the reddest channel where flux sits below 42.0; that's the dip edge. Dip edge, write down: 5464.98 AA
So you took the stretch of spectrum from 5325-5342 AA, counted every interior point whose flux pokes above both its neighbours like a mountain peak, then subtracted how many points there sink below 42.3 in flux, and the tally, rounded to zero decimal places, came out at -6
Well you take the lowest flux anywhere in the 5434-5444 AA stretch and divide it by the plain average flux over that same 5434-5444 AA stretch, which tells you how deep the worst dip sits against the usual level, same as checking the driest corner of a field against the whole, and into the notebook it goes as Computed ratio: 0.92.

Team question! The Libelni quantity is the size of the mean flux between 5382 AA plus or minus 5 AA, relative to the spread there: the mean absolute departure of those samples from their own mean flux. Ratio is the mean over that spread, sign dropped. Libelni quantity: 24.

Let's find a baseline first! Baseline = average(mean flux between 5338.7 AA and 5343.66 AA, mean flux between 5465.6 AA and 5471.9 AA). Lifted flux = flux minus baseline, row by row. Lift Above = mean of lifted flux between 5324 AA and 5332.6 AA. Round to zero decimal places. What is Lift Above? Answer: -7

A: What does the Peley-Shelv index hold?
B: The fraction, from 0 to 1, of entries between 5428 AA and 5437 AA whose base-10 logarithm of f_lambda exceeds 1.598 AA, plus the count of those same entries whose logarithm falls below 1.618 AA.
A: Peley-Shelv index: 7.3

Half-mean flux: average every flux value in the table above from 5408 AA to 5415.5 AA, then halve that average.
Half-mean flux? 20.6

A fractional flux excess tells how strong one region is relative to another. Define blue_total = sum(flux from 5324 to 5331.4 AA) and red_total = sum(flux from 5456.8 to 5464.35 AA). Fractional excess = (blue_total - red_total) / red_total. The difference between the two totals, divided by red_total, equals -0.08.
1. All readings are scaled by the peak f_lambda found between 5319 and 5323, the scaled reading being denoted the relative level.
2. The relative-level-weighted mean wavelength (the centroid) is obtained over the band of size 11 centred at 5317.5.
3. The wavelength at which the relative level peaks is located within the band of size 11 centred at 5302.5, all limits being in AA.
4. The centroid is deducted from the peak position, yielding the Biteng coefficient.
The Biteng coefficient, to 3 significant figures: -13.3 AA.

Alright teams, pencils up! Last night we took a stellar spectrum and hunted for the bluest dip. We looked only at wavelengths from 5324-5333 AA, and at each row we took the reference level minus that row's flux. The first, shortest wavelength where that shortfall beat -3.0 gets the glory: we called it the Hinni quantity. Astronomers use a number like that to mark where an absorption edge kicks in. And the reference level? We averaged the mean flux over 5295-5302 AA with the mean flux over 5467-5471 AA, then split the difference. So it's 5324.62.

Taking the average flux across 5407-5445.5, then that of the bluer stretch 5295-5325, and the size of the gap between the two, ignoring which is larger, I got 1.4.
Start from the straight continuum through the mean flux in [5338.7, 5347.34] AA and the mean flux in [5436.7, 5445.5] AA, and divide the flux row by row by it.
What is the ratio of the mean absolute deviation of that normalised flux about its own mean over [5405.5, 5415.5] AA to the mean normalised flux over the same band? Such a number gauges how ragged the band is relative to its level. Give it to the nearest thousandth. 0.045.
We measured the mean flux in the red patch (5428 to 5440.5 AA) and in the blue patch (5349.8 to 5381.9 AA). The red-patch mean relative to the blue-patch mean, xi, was 0.98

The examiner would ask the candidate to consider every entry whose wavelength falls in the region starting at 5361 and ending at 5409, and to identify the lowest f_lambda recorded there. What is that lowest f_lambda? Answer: 36.66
